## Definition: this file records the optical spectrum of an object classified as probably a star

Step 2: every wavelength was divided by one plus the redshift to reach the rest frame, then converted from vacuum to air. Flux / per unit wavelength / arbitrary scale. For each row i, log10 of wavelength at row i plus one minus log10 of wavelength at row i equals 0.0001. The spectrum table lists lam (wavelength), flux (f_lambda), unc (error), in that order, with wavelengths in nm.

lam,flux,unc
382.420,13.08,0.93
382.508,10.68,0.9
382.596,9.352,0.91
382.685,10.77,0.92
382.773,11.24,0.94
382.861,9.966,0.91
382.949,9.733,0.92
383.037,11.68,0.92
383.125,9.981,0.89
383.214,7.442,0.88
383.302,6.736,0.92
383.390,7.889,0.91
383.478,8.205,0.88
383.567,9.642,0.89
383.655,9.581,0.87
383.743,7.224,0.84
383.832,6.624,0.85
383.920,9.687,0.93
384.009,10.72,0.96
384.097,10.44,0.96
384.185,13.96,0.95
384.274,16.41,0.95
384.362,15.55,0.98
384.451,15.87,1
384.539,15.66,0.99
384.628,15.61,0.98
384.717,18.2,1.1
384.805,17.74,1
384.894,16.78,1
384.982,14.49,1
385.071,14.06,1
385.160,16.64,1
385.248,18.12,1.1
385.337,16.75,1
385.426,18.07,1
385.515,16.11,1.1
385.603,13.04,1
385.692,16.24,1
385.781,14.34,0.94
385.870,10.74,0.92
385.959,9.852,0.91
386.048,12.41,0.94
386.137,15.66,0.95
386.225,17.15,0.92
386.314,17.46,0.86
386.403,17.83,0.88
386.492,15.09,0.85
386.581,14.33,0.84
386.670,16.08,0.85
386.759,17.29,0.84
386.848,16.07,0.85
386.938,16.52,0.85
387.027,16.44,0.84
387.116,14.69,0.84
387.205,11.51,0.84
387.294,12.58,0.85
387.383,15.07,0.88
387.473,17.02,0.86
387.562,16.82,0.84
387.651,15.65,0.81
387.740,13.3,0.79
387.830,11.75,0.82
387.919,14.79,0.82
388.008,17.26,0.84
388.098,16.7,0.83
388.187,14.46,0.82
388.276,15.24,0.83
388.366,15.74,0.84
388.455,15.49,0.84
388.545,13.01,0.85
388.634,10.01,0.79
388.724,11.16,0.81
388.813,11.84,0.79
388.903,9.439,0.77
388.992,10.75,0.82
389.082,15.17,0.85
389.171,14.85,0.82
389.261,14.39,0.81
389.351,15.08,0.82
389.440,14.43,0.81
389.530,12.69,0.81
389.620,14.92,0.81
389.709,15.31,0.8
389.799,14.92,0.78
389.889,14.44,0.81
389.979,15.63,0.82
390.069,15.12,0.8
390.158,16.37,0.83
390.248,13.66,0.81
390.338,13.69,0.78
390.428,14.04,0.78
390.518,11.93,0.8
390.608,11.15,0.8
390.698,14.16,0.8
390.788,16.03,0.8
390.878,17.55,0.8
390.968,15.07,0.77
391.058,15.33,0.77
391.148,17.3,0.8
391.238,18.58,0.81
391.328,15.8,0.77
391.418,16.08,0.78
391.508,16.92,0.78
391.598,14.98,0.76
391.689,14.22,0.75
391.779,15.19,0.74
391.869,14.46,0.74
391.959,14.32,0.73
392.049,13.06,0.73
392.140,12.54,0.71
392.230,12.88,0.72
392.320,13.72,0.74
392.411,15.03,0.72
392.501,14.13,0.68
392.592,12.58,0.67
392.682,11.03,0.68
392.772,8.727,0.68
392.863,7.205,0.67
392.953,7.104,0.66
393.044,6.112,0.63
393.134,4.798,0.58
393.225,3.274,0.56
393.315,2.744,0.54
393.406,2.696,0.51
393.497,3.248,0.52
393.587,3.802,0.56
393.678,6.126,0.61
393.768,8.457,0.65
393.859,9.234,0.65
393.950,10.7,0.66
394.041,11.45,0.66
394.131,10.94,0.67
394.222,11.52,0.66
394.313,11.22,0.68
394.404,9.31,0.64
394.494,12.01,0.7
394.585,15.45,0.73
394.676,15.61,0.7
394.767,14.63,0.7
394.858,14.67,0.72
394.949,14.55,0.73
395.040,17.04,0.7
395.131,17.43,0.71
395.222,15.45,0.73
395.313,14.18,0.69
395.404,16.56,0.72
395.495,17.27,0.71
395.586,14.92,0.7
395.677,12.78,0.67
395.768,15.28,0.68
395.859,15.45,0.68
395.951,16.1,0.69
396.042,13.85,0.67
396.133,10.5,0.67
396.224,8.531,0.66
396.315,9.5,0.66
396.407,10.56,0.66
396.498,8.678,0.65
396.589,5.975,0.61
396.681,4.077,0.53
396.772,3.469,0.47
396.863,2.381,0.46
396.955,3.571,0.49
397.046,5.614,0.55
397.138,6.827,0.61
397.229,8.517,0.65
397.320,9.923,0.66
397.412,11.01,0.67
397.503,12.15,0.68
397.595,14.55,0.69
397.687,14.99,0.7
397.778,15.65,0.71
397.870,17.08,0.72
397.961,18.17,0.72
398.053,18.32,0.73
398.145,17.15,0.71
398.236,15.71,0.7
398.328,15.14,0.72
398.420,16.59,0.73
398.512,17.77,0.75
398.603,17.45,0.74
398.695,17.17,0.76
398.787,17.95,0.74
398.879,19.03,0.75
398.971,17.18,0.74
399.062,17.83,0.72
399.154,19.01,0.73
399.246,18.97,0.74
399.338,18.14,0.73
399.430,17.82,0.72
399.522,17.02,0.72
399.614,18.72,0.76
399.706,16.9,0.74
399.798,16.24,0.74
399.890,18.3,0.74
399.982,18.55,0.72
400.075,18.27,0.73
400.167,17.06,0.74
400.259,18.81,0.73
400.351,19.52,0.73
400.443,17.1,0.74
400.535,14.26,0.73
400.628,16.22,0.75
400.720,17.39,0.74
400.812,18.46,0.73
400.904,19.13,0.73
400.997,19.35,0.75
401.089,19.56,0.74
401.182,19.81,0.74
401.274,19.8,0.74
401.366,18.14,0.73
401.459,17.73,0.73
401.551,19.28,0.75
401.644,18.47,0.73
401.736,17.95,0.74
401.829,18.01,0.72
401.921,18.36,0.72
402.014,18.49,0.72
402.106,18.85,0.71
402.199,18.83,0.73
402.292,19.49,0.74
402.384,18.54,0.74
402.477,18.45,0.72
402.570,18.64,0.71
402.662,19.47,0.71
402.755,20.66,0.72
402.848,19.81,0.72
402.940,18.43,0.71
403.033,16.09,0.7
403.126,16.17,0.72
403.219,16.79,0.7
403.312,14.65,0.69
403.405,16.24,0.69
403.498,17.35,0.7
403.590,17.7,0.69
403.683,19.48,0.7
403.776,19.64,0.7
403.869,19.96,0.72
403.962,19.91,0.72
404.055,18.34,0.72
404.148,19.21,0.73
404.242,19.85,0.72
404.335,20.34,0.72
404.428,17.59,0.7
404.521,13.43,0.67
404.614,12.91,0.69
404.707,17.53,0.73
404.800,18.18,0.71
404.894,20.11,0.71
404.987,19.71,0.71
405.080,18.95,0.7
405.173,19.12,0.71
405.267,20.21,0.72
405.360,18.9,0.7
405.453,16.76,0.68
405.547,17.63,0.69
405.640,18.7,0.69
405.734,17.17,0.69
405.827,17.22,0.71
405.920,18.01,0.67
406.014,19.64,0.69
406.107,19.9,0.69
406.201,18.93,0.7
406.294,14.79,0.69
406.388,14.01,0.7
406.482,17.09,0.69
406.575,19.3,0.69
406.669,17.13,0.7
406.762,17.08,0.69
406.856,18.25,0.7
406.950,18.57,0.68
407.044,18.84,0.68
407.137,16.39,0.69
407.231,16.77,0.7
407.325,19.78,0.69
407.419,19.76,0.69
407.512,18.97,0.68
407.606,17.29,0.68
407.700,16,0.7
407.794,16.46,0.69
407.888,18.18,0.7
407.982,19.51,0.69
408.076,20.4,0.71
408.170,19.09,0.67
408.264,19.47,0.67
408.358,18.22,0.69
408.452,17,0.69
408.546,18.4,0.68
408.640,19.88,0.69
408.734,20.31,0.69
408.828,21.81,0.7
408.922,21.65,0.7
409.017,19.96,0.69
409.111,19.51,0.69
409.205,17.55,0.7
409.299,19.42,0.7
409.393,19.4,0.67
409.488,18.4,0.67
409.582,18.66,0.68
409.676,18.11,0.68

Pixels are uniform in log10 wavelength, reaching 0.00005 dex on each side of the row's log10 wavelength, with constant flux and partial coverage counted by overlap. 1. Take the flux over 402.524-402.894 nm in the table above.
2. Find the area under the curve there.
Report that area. 7.3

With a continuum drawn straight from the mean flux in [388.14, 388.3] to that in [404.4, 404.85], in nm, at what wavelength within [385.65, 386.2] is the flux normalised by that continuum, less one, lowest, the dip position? 385.959 nm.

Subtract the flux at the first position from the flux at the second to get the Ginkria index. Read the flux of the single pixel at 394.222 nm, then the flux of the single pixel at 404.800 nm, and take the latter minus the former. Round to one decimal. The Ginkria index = 6.7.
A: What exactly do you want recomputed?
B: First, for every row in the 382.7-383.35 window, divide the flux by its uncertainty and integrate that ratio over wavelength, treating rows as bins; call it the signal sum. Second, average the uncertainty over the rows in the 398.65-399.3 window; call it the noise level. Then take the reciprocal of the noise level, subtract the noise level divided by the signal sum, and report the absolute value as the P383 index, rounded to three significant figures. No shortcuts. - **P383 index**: 1.24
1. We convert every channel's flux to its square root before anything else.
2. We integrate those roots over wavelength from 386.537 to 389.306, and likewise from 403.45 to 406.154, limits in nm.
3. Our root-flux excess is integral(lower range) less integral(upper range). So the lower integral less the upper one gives -1.1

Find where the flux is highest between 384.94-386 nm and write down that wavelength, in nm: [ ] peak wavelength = 385.248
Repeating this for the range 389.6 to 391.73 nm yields 391.238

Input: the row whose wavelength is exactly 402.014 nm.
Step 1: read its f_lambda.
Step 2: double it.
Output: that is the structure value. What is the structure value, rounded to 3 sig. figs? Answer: 37.0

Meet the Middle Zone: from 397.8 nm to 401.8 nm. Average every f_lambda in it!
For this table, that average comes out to 18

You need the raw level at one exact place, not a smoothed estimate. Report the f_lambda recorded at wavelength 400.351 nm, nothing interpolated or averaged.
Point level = 19.52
